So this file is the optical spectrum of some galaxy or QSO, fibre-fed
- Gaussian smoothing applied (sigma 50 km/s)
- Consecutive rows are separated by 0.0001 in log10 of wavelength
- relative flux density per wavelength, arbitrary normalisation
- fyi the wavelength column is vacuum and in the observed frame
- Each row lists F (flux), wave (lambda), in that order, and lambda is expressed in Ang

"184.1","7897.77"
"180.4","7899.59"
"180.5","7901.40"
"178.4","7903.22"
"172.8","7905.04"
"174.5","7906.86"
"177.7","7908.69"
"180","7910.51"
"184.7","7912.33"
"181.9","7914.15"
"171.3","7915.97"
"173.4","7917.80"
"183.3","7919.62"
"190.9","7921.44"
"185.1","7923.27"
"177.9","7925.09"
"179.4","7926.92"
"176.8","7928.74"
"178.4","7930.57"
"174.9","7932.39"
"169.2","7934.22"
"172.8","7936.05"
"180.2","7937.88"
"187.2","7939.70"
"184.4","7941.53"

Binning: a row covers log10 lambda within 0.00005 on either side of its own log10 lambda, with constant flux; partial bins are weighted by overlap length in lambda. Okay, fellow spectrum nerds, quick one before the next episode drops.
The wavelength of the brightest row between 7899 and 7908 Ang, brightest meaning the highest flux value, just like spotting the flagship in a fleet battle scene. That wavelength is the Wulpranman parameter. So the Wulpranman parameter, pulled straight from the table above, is 7901.40 Ang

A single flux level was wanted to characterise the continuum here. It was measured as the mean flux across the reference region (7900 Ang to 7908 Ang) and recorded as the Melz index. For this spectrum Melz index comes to 177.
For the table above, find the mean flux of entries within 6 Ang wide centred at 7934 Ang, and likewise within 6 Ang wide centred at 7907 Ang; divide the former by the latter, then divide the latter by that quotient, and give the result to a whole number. 178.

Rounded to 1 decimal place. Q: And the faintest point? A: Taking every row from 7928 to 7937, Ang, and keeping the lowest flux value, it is 169.2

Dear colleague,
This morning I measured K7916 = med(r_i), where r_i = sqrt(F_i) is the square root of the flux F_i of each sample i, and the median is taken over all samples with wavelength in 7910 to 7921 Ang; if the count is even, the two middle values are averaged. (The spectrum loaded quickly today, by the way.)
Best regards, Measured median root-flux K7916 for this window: 13.5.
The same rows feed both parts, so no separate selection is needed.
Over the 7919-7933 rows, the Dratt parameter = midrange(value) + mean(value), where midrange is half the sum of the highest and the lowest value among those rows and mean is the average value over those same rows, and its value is 364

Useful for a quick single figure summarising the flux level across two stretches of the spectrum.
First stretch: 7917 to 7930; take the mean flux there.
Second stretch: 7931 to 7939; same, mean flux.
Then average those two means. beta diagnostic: 178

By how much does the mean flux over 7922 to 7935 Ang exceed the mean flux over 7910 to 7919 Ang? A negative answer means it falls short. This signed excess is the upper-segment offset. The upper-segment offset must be -1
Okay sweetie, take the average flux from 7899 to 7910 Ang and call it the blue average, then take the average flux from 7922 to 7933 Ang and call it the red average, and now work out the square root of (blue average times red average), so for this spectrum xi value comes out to 178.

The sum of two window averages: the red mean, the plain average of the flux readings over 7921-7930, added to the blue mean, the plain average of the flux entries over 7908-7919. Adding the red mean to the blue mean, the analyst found 360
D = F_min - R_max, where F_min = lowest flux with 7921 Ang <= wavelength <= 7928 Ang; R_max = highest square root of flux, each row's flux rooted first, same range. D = 164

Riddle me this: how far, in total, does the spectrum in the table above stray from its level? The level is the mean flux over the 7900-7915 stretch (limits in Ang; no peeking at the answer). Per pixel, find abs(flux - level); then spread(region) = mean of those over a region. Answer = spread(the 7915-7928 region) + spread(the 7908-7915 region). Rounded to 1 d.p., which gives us 8.1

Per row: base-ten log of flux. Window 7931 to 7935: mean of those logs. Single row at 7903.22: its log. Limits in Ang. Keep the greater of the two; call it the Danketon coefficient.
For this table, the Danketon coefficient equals 2.25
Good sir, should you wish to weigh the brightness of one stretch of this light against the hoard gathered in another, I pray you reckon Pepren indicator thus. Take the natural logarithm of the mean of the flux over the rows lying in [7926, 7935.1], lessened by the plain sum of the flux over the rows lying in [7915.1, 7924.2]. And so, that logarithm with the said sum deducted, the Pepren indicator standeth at -899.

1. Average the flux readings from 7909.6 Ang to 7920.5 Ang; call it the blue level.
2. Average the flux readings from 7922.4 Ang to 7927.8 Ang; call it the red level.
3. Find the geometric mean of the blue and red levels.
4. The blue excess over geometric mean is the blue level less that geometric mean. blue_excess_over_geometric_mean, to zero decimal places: -1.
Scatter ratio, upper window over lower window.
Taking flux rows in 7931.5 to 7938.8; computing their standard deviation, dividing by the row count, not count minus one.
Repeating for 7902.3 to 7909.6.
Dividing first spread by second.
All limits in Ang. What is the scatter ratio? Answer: 1.7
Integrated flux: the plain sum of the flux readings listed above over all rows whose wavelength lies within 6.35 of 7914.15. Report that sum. 1252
